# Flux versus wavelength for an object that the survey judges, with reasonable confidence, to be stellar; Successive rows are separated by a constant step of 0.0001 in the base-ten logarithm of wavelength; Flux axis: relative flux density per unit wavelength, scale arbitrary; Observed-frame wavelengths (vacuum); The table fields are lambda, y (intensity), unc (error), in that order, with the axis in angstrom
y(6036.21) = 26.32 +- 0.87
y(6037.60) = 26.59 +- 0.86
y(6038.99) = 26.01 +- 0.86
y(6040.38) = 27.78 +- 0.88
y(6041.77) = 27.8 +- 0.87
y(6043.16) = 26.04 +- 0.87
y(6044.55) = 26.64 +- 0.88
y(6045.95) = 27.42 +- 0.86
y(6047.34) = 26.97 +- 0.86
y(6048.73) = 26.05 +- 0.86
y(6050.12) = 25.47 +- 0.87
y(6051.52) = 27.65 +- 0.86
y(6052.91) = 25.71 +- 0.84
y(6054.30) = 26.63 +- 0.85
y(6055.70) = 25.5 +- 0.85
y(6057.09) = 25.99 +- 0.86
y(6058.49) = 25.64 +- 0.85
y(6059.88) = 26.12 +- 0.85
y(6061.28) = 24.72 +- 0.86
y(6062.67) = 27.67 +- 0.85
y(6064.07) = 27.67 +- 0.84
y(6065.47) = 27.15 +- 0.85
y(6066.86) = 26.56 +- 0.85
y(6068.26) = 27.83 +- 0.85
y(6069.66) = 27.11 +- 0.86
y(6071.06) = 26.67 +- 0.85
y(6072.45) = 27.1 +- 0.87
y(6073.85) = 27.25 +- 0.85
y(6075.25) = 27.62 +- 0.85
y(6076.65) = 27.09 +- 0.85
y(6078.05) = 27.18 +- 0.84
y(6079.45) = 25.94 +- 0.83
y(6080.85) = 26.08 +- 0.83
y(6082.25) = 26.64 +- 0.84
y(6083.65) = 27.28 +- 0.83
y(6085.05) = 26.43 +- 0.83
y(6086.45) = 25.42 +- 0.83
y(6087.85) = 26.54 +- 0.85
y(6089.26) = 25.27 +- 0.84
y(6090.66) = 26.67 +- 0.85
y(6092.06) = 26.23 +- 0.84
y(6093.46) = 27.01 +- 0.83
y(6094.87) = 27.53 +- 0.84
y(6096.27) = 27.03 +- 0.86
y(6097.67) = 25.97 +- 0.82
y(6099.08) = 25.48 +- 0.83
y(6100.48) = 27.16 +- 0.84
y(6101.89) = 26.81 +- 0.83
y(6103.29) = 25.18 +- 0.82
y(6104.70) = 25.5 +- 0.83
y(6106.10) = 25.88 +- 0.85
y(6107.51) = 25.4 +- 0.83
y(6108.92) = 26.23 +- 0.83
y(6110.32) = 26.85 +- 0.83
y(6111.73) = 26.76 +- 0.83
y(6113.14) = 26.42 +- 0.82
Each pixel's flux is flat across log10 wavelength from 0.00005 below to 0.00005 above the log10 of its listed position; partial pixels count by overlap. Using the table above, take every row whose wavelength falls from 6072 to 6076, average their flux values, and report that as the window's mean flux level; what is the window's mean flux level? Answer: 27.3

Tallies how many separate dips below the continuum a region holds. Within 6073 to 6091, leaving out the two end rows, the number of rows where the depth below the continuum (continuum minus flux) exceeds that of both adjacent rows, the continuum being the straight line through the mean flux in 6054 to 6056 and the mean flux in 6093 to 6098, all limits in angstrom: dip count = 4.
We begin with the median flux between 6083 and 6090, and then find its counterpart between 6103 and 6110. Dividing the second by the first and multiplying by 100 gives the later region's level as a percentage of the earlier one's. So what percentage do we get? 96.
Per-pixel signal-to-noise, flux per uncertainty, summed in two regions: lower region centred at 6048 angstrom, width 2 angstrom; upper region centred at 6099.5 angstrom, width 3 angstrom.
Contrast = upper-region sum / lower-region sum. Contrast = 1.02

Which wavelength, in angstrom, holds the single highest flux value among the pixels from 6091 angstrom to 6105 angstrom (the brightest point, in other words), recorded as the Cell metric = 6094.87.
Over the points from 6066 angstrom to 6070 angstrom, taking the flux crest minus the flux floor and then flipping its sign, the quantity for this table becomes -1.3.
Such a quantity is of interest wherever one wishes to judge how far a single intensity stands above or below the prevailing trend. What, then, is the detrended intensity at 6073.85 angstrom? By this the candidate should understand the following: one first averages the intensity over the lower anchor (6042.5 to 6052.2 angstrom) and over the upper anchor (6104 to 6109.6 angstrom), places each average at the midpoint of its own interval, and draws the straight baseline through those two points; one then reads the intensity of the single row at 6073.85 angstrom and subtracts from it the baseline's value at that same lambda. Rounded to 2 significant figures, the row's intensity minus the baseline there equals 1.0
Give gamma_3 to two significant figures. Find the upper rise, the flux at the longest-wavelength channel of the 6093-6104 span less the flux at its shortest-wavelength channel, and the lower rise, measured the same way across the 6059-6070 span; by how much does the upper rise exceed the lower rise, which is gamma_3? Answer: -2.8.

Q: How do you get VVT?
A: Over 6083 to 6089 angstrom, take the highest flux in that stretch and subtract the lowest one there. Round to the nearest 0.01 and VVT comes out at 1.86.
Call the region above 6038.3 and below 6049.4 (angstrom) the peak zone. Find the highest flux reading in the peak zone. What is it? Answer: 27.8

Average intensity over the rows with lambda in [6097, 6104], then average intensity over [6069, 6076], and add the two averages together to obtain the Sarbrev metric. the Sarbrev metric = 53.3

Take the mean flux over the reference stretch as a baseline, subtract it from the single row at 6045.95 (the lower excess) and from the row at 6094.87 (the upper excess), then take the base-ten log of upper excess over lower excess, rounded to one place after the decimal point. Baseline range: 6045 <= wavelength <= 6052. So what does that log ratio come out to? 0.1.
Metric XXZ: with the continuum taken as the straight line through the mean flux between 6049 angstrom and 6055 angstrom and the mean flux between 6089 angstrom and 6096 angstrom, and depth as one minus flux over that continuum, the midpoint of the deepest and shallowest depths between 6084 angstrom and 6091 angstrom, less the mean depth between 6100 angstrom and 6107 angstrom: 0.00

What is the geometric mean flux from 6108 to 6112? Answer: 26.6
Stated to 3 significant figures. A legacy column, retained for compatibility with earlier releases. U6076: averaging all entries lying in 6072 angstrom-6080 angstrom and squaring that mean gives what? 731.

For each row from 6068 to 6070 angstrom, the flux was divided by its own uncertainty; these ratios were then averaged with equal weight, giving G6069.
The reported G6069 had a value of 32.1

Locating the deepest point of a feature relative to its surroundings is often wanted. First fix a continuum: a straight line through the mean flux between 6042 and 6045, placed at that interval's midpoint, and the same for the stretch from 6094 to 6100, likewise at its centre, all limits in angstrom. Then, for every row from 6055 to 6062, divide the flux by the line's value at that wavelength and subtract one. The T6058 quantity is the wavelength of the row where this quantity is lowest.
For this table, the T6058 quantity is 6061.28 angstrom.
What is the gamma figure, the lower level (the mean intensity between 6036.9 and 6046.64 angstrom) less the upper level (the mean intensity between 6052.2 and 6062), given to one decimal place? 1.1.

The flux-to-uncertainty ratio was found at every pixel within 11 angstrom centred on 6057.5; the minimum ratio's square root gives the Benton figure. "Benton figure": 5.36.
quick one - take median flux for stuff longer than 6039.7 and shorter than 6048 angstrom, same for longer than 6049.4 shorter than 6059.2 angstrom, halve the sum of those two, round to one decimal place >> 26.5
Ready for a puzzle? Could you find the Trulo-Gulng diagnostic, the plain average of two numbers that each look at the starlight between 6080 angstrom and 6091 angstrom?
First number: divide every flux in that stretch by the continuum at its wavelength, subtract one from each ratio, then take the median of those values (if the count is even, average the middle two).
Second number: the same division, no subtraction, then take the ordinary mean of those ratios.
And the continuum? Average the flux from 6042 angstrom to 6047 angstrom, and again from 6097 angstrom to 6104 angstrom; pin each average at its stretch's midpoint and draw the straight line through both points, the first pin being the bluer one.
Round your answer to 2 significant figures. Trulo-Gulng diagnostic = 0.50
